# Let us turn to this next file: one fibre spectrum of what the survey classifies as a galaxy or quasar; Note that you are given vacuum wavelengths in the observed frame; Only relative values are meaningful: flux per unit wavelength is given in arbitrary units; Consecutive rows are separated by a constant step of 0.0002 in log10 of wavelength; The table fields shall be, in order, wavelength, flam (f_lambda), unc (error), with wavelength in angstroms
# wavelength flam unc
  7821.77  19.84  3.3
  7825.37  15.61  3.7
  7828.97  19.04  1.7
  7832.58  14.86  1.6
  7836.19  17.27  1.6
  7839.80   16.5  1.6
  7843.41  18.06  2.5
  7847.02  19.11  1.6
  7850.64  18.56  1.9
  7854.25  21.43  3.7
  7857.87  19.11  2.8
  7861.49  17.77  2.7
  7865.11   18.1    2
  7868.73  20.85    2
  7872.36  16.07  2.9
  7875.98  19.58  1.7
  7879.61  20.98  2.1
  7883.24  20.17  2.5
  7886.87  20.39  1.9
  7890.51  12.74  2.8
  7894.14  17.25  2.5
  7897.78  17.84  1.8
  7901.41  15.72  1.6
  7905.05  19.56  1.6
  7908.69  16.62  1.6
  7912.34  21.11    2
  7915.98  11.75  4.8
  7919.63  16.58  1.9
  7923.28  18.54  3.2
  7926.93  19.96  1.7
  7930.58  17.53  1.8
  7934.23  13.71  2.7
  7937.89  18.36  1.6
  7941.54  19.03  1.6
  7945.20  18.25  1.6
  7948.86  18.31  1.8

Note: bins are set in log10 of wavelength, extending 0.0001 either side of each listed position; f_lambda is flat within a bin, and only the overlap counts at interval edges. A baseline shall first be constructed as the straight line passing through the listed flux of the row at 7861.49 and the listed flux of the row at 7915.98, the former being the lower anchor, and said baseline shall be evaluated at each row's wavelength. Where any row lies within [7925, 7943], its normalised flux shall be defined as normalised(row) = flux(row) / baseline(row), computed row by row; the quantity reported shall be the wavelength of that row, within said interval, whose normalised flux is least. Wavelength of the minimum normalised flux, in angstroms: 7934.23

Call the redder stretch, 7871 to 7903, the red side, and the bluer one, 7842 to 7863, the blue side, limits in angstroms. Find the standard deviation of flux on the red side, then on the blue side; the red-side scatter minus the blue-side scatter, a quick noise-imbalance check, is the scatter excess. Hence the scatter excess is 1.4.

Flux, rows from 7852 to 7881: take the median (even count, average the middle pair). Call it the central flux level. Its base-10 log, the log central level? 1.29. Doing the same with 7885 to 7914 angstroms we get 1.24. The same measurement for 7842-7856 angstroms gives 1.27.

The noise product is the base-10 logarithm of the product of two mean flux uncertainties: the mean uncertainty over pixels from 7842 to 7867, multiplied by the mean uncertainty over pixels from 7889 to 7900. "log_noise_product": 0.76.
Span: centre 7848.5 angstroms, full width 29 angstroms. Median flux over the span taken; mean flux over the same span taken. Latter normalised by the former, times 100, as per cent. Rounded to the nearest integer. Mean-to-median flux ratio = 101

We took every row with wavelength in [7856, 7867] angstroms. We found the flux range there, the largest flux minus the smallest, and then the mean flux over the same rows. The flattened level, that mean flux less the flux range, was 17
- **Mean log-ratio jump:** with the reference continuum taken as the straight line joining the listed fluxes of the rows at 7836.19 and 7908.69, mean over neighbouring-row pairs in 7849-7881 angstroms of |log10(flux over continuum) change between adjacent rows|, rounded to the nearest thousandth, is 0.055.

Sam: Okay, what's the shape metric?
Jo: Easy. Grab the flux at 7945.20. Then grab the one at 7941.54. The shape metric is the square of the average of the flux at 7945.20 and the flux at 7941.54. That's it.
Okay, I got 347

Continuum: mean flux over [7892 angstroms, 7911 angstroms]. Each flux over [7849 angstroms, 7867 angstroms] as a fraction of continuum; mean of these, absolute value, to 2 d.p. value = 1.09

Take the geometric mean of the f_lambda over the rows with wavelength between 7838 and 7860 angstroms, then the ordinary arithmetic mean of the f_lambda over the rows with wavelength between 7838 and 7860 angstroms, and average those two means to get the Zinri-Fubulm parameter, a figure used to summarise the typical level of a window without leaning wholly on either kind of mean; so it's 18.8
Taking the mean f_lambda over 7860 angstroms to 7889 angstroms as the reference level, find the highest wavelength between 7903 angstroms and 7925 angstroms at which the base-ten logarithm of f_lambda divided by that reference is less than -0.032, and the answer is 7919.63 angstroms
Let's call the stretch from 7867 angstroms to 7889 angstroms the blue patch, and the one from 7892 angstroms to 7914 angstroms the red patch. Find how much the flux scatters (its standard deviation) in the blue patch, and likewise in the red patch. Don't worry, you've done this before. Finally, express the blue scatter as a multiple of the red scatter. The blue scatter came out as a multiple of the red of 0.92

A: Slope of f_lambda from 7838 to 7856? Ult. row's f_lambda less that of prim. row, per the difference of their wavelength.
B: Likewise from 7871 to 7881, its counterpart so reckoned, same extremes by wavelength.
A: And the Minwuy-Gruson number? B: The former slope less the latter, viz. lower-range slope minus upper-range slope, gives -0.3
